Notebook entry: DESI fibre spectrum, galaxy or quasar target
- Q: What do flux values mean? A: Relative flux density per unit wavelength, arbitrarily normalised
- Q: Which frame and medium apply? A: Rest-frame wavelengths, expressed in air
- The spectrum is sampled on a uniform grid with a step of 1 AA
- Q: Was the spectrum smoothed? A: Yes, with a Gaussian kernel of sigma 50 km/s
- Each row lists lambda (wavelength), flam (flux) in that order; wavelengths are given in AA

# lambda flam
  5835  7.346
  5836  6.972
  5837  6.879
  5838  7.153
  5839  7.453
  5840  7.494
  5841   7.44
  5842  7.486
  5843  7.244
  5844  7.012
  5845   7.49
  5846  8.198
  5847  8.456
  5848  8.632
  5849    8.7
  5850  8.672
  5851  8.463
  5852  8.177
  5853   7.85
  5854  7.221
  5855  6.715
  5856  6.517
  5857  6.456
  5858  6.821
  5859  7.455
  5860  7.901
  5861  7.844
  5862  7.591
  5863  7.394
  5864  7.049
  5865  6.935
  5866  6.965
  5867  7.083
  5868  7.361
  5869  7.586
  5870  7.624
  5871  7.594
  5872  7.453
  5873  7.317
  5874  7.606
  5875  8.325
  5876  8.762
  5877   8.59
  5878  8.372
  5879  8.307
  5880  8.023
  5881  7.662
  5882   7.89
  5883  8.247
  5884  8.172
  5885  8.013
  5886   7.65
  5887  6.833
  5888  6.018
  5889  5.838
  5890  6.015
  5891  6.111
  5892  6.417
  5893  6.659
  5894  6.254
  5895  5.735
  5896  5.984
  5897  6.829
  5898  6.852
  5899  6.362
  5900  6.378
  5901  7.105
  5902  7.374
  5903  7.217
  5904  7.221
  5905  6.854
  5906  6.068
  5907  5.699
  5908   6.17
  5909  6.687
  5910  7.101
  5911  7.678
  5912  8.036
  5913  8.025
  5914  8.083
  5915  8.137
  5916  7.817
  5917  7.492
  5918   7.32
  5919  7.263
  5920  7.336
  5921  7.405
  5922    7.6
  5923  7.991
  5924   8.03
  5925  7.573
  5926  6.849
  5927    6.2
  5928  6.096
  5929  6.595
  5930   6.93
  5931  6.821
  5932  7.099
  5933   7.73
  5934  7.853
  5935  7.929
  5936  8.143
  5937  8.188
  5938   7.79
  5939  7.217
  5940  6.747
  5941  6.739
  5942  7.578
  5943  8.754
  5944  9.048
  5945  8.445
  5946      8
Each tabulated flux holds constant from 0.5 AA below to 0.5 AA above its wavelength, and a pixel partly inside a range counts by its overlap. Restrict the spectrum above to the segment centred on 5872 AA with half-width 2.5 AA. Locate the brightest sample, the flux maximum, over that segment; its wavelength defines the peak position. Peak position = 5870 AA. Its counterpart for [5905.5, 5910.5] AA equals 5910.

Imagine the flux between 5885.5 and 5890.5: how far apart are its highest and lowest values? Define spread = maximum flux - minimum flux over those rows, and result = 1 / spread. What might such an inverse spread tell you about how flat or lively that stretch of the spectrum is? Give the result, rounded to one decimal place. 0.6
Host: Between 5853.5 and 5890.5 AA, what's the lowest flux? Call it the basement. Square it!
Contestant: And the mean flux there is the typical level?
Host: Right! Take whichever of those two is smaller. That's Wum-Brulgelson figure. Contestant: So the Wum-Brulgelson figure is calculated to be 7.4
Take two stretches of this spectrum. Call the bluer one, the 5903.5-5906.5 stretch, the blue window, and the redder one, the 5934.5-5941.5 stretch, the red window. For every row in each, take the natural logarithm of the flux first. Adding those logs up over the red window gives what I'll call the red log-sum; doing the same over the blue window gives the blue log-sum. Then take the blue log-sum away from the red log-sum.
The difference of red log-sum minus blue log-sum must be 8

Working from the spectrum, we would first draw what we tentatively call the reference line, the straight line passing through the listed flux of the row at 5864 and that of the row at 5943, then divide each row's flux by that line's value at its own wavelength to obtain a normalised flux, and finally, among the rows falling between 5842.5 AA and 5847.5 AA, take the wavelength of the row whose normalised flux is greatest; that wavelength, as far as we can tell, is 5847 AA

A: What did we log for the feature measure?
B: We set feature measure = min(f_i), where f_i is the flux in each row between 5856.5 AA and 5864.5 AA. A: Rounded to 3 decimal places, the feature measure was 6.456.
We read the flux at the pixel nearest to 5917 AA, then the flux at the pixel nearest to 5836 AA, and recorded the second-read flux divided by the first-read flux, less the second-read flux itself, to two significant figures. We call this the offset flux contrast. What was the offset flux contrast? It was -6.0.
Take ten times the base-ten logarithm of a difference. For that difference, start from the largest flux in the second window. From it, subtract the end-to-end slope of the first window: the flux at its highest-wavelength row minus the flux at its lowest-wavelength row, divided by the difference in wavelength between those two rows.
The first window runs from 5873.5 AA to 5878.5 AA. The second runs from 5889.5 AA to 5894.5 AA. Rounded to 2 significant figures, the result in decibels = 8.1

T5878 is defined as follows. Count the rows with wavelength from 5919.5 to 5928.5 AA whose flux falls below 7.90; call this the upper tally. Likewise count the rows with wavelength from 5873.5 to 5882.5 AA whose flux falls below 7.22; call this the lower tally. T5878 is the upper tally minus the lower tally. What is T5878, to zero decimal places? 7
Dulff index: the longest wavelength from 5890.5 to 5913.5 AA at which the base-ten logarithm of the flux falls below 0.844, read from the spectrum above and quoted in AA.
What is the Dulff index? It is 5909 AA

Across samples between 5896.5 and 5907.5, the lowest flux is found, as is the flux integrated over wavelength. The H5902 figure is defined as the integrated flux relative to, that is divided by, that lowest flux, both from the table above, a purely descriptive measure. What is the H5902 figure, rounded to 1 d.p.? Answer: 13.0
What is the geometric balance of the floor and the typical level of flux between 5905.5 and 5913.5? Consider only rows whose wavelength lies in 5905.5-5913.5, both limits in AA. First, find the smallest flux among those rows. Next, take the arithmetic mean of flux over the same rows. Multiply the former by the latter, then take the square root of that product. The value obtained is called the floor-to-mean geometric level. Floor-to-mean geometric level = 6.3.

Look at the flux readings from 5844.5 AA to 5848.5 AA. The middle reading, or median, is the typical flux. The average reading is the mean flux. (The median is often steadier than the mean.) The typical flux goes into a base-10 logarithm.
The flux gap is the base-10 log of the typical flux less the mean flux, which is -7.3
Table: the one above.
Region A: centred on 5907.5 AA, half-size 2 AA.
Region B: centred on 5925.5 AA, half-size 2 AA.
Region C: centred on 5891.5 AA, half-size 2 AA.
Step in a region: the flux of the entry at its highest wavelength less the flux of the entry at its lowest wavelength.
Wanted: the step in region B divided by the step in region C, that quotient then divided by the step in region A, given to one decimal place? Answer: -4.6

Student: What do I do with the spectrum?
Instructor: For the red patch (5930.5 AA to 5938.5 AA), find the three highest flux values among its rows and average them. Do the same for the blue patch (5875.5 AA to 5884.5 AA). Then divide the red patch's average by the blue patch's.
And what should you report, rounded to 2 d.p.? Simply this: 0.94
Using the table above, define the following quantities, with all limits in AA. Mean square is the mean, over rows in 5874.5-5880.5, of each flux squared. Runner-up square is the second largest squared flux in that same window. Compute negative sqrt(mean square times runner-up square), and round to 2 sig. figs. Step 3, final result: -72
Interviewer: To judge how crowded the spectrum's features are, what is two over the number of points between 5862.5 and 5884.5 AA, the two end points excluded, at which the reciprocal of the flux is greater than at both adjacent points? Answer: 0.67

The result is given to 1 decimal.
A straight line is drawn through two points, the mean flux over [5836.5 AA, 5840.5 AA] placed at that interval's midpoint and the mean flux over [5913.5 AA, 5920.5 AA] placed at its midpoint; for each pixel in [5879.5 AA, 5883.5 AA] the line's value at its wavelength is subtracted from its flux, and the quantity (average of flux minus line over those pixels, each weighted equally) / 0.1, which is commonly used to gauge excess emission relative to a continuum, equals 5.0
